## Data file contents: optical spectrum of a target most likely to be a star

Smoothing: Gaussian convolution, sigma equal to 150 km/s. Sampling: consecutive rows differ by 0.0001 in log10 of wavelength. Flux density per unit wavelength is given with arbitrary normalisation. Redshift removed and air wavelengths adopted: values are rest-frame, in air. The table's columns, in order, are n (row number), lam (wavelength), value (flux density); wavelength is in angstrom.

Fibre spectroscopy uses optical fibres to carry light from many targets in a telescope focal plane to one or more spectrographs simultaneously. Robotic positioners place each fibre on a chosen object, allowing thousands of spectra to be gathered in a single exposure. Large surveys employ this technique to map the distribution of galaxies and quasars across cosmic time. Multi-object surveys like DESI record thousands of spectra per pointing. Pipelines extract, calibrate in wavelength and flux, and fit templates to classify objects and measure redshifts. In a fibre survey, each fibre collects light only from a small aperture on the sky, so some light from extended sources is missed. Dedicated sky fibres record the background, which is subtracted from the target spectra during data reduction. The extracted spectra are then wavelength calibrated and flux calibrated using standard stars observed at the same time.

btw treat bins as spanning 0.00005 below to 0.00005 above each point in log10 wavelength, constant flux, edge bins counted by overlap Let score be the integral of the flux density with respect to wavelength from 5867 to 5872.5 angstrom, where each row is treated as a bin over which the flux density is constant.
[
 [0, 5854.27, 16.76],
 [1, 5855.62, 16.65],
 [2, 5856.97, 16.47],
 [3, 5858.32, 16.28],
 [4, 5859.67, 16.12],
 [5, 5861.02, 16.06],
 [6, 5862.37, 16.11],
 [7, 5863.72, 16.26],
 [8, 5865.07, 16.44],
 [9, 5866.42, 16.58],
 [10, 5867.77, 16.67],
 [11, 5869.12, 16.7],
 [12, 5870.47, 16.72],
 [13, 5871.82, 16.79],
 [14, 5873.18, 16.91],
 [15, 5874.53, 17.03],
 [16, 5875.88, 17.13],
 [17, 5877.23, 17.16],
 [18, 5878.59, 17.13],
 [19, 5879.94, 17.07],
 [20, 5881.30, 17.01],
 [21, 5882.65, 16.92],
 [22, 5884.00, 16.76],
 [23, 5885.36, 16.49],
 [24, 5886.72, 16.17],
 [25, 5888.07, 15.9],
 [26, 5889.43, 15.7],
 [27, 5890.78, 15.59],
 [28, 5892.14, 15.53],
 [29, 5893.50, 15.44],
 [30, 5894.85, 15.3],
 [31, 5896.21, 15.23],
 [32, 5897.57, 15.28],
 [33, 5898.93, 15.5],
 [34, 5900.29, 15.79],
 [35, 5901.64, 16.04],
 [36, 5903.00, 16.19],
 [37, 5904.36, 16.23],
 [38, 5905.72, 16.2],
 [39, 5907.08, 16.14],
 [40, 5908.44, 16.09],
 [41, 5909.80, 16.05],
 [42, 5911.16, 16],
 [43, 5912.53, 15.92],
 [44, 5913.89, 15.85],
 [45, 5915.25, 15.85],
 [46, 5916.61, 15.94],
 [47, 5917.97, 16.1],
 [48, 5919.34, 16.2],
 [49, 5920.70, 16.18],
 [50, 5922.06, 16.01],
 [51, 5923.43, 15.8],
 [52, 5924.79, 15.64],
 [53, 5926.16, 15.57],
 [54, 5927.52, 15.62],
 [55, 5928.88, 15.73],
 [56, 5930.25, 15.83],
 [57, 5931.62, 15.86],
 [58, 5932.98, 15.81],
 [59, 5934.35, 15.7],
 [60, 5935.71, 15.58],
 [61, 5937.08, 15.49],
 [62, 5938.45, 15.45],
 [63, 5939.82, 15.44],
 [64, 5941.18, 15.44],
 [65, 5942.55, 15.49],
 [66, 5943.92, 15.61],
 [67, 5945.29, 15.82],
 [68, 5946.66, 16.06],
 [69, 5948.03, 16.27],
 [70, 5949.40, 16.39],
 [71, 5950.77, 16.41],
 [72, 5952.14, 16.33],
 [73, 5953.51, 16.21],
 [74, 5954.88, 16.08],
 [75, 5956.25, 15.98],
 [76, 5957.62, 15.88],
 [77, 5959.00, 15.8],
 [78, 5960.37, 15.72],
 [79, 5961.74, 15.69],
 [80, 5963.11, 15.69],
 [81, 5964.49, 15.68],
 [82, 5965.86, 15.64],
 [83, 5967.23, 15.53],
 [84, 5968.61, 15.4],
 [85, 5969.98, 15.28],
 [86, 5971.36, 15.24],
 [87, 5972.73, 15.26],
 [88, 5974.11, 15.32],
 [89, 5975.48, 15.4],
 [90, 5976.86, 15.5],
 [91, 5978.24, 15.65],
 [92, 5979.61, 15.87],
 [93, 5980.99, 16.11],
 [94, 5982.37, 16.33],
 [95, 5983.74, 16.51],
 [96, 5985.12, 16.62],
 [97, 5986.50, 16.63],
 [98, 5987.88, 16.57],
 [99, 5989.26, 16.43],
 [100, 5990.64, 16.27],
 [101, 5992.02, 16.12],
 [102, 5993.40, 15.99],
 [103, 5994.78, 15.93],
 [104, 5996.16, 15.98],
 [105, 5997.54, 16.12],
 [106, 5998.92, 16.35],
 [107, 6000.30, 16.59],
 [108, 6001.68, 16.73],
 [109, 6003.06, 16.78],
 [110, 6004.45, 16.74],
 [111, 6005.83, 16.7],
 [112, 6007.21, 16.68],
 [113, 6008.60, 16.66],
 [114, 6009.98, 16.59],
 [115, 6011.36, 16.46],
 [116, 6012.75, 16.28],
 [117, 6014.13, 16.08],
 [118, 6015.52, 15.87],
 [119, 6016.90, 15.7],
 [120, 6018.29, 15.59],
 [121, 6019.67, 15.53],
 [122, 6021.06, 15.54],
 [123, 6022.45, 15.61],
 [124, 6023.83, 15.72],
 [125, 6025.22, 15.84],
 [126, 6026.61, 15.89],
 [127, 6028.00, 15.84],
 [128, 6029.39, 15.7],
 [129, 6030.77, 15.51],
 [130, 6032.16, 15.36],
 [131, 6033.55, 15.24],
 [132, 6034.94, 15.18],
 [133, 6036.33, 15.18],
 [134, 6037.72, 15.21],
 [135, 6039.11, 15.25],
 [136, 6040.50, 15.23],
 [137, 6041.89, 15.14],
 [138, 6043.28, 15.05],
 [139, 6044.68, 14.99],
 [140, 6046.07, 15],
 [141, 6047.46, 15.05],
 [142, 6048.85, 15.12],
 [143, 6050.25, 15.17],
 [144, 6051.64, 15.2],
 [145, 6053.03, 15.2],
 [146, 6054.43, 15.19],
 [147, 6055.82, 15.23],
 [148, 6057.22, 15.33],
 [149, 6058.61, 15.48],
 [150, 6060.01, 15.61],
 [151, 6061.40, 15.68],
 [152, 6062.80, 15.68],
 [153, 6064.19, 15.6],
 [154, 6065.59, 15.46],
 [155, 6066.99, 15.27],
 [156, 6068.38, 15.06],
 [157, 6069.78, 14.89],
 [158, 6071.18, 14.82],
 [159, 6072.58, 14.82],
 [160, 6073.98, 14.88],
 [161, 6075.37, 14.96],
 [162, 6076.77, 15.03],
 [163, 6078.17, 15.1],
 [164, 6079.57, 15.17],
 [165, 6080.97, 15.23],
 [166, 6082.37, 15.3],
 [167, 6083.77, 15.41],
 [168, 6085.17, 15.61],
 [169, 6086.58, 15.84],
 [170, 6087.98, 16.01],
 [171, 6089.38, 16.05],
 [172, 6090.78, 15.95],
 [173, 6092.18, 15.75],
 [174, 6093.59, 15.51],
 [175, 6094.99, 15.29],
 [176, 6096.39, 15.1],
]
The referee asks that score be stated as 92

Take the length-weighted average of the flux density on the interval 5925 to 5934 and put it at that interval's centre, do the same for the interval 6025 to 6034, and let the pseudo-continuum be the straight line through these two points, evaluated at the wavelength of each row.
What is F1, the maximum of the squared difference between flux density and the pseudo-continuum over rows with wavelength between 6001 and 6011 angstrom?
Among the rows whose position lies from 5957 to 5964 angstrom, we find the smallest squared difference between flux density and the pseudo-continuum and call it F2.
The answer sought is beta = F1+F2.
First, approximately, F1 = 1.3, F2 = 0.00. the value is 1.27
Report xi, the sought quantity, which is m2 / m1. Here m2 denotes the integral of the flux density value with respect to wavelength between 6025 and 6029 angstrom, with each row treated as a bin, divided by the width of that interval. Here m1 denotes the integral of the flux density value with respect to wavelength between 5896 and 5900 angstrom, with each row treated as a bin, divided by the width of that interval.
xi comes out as 1.03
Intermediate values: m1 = 15.4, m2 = 15.8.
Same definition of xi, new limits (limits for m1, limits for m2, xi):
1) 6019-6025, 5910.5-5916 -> 1.02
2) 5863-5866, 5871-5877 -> 1.04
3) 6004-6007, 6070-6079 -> 0.89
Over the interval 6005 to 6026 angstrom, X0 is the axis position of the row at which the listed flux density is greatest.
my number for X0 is 6005.83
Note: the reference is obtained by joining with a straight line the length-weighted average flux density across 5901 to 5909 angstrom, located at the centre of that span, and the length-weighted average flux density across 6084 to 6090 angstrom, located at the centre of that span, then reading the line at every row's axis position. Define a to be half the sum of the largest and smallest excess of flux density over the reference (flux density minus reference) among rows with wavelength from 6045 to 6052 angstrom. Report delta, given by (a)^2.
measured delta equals 0.6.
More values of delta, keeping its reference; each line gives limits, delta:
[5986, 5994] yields 0.1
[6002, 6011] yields 0.5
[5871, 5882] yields 0.6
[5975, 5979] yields 0.2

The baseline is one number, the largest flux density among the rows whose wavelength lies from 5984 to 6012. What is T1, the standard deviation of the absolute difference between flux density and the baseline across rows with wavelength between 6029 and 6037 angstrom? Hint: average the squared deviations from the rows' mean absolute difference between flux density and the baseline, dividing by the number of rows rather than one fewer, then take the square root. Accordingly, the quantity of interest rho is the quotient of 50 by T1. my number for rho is 263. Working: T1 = 0.19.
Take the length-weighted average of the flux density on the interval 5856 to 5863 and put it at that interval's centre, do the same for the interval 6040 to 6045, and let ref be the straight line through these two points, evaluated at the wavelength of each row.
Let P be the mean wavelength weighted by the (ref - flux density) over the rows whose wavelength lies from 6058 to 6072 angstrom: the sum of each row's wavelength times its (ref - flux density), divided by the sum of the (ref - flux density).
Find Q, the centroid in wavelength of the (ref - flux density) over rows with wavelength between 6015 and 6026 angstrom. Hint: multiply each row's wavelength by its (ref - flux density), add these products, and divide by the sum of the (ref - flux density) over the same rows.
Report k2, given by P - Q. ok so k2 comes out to 42.0 angstrom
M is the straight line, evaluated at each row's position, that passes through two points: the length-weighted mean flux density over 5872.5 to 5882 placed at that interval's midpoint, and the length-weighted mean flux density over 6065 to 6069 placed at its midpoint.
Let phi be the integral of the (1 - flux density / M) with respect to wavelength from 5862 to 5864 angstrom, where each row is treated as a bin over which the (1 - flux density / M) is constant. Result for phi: 0.118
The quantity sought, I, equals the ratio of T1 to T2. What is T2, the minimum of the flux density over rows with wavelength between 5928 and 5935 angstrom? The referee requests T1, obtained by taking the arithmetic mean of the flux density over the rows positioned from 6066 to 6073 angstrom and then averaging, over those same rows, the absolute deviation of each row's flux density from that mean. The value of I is 0.010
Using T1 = 0.15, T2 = 15.7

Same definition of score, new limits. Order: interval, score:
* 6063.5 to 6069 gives 84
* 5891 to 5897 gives 92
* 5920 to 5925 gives 80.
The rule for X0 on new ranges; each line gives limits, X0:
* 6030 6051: 6030.77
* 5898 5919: 5904.36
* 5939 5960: 5950.77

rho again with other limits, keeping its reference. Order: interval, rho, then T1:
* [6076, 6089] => 156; 0.32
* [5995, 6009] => 186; 0.27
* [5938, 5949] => 167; 0.30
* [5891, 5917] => 153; 0.33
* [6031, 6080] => 225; 0.22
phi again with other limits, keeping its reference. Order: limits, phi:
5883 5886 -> 0.059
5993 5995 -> 0.000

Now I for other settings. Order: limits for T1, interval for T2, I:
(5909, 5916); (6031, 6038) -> 0.005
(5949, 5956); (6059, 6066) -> 0.007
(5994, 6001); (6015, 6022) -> 0.014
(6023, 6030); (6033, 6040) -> 0.005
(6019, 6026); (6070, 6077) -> 0.007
